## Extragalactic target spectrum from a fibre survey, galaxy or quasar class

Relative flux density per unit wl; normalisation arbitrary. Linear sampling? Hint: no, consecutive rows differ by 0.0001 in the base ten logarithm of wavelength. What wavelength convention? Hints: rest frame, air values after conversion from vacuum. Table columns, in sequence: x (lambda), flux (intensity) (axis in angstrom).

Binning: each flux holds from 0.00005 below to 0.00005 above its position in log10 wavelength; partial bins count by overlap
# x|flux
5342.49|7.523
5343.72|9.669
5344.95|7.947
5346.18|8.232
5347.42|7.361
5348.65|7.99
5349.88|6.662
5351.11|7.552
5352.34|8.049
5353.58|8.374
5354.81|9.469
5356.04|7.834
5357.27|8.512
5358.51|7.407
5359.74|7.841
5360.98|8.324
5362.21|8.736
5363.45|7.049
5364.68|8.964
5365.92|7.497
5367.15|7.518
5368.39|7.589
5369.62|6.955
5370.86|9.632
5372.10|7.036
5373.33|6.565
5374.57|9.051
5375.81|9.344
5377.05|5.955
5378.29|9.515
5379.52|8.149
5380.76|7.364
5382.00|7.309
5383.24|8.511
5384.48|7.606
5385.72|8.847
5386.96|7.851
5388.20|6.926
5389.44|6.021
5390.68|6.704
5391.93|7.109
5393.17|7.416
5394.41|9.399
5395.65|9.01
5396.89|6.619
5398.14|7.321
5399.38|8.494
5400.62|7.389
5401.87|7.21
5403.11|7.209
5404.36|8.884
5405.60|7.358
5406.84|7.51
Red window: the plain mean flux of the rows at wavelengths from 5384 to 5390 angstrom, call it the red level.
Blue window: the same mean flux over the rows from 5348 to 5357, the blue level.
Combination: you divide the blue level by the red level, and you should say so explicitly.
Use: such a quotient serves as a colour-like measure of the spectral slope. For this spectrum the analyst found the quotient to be 1.07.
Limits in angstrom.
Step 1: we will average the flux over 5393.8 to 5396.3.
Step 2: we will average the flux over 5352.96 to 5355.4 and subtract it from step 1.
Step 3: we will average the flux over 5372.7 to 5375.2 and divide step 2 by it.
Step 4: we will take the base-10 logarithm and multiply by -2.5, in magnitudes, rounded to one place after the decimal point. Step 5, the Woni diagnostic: 3.6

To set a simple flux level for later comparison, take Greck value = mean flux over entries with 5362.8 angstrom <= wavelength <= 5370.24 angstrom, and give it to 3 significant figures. 7.60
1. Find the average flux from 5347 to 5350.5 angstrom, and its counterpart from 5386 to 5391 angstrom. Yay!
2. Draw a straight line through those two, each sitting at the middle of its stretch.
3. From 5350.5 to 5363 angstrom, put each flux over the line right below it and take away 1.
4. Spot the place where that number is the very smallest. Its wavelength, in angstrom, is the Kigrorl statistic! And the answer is 5358.51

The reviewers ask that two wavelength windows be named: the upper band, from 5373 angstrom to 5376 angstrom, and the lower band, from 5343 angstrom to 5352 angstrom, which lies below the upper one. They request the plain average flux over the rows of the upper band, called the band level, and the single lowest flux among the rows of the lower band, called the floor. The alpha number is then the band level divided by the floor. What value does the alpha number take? 1.25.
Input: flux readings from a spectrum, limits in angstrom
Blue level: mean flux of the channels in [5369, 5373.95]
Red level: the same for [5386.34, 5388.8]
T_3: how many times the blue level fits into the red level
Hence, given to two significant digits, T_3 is 0.98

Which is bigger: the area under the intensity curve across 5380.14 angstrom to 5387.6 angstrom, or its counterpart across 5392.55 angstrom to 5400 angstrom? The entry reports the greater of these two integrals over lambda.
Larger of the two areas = 60.0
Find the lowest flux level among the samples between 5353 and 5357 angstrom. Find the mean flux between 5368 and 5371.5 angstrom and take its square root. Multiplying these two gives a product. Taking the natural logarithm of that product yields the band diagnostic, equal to 3.10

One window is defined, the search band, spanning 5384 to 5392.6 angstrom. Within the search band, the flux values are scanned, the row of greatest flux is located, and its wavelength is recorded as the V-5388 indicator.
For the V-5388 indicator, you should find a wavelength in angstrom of 5385.72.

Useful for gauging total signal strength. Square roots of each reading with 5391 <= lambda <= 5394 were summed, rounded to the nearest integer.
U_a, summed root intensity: 5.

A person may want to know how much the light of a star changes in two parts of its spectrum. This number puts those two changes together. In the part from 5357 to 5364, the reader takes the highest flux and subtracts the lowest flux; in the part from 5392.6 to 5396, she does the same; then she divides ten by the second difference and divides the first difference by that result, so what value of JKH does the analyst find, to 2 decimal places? 0.33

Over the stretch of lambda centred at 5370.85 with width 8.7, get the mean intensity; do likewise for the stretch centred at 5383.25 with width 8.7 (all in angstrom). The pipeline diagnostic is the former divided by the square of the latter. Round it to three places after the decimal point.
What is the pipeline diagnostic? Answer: 0.123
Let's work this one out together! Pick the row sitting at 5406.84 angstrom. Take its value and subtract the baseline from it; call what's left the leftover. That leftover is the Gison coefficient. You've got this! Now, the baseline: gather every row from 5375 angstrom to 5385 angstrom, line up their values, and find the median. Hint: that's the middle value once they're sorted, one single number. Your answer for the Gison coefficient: -0.37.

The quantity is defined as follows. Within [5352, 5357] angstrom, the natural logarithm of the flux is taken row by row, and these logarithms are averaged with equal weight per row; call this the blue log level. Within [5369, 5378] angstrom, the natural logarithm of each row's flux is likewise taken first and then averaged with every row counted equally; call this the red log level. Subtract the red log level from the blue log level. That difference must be 0.09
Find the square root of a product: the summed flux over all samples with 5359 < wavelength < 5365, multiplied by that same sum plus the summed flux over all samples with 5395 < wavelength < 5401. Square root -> 57.1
